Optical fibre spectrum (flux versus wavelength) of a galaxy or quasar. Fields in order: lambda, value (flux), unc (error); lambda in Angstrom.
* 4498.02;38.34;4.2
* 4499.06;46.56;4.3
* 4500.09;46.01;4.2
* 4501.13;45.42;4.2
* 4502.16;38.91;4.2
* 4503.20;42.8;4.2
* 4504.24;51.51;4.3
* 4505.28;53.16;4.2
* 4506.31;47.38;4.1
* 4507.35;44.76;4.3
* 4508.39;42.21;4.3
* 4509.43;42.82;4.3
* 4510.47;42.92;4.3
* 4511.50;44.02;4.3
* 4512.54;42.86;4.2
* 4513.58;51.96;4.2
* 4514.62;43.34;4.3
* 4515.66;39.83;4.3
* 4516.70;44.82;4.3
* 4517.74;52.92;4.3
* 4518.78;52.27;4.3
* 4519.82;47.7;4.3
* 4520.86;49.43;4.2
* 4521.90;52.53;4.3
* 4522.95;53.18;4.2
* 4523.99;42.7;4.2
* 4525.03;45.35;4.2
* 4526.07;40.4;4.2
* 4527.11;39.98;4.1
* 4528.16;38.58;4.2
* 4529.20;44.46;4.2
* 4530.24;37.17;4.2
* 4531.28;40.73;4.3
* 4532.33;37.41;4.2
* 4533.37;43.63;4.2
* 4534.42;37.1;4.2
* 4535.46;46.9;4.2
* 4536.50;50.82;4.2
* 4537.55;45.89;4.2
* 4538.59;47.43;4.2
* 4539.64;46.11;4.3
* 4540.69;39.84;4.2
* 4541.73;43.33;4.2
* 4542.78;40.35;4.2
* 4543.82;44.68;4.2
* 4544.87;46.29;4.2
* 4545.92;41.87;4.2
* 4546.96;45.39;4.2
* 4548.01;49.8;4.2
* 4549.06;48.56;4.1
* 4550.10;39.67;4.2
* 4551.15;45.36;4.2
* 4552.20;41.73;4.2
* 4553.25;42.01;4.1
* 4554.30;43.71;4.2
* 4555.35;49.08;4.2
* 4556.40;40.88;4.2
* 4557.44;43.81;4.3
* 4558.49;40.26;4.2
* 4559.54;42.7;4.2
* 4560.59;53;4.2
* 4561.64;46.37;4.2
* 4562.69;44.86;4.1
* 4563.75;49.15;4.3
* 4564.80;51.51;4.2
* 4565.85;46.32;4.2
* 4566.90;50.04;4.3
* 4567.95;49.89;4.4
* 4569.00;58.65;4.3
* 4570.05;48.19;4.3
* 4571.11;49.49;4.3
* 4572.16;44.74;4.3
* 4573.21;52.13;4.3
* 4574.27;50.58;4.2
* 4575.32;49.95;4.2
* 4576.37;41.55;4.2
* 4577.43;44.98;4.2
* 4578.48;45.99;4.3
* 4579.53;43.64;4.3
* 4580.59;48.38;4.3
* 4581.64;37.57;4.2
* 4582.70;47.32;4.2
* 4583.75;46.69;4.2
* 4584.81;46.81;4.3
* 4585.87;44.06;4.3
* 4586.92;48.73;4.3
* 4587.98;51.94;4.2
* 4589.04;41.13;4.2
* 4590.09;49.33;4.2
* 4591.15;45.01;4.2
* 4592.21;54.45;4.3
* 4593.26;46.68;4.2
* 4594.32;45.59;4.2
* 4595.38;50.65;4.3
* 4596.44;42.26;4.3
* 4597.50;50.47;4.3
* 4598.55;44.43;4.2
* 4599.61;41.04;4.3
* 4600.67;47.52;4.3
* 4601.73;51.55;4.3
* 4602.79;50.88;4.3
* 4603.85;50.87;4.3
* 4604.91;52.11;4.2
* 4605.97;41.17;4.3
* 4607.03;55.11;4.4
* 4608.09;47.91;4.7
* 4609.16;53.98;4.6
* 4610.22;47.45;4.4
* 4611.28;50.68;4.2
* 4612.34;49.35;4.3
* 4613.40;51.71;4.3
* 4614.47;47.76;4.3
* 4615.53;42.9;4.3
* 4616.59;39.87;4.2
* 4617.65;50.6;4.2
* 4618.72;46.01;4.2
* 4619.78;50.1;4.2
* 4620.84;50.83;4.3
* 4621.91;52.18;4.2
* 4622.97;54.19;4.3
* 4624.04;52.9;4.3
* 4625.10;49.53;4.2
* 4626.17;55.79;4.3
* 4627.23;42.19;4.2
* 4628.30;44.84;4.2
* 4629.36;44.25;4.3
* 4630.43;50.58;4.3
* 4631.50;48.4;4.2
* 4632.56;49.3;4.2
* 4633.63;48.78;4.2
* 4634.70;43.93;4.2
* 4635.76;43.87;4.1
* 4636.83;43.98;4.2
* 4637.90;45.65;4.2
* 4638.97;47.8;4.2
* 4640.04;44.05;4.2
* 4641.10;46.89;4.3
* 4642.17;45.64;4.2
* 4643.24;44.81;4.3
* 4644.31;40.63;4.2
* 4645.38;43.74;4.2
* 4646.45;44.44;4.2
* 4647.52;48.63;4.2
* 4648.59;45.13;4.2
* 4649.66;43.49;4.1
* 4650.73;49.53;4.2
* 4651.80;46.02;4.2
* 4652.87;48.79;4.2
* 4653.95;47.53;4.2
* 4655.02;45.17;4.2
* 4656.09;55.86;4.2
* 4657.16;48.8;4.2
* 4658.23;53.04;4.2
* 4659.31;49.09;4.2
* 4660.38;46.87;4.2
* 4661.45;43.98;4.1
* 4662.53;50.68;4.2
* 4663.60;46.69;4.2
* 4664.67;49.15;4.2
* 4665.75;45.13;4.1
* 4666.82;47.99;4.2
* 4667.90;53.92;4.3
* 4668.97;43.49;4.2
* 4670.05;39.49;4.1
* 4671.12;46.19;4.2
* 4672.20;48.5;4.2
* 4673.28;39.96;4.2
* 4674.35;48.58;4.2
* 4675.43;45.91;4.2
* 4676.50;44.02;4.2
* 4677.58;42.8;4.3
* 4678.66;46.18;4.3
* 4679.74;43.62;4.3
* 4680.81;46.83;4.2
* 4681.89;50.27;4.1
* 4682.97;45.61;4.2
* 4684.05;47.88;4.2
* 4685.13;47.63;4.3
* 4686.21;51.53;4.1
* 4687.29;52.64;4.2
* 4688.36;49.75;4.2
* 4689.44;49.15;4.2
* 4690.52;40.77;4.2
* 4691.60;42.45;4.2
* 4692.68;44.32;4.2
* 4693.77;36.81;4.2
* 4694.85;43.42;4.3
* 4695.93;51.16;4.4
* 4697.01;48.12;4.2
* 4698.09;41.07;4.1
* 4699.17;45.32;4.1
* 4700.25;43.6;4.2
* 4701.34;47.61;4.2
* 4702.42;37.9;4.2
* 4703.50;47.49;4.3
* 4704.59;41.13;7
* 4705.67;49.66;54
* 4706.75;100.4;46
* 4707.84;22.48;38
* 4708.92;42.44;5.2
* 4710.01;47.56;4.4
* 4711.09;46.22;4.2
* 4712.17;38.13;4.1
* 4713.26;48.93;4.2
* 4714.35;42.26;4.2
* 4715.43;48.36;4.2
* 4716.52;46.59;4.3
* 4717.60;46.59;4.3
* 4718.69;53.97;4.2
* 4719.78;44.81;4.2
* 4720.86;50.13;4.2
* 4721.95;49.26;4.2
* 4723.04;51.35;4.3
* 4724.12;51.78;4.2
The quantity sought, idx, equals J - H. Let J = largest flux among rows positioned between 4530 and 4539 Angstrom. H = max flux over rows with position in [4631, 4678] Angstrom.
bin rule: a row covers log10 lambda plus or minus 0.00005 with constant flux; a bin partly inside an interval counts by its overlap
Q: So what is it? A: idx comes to -5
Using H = 55.86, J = 50.82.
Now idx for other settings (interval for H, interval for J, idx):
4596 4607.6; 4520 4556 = -2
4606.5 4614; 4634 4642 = -7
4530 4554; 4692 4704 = 0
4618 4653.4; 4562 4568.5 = -4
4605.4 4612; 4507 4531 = -2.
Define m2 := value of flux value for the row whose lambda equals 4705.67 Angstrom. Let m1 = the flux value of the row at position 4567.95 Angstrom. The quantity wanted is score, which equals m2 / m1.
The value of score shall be 0.995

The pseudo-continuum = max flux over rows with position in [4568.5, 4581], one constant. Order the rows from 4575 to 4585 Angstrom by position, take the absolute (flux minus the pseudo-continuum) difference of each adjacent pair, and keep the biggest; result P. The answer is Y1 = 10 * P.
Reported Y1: 108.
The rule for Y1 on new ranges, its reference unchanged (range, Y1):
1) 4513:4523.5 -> 86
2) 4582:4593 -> 108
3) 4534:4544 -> 98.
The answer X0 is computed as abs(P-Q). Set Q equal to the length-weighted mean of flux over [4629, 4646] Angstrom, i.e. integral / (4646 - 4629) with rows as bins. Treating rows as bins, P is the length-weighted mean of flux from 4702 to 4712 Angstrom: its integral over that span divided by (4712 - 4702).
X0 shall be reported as 2.4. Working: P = 48.1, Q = 45.8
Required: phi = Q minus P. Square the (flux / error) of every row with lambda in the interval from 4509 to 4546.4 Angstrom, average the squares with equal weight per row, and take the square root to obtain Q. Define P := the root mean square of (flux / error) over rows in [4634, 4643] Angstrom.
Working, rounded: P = 10.8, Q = 10.6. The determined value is -0.2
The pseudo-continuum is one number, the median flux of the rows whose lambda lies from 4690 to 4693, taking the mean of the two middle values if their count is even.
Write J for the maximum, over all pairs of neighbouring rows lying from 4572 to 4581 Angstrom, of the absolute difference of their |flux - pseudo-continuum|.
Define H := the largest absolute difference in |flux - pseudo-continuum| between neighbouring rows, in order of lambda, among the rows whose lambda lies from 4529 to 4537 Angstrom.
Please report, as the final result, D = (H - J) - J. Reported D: -11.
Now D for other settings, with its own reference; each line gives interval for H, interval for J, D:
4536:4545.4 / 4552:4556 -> -6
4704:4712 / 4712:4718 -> 38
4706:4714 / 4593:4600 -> 22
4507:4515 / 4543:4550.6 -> 0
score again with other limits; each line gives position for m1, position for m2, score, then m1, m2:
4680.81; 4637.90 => 0.975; 46.83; 45.65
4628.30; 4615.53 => 0.957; 44.84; 42.9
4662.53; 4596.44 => 0.834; 50.68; 42.26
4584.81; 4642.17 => 0.975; 46.81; 45.64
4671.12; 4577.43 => 0.974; 46.19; 44.98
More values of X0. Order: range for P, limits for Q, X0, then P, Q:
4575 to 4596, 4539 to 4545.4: 3.0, 46.5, 43.4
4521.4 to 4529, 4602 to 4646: 3.3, 44.6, 47.9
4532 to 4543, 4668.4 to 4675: 0.7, 43.7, 44.4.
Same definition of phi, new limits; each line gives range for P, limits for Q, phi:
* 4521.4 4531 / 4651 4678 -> 0.8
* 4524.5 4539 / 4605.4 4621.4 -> 1.0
